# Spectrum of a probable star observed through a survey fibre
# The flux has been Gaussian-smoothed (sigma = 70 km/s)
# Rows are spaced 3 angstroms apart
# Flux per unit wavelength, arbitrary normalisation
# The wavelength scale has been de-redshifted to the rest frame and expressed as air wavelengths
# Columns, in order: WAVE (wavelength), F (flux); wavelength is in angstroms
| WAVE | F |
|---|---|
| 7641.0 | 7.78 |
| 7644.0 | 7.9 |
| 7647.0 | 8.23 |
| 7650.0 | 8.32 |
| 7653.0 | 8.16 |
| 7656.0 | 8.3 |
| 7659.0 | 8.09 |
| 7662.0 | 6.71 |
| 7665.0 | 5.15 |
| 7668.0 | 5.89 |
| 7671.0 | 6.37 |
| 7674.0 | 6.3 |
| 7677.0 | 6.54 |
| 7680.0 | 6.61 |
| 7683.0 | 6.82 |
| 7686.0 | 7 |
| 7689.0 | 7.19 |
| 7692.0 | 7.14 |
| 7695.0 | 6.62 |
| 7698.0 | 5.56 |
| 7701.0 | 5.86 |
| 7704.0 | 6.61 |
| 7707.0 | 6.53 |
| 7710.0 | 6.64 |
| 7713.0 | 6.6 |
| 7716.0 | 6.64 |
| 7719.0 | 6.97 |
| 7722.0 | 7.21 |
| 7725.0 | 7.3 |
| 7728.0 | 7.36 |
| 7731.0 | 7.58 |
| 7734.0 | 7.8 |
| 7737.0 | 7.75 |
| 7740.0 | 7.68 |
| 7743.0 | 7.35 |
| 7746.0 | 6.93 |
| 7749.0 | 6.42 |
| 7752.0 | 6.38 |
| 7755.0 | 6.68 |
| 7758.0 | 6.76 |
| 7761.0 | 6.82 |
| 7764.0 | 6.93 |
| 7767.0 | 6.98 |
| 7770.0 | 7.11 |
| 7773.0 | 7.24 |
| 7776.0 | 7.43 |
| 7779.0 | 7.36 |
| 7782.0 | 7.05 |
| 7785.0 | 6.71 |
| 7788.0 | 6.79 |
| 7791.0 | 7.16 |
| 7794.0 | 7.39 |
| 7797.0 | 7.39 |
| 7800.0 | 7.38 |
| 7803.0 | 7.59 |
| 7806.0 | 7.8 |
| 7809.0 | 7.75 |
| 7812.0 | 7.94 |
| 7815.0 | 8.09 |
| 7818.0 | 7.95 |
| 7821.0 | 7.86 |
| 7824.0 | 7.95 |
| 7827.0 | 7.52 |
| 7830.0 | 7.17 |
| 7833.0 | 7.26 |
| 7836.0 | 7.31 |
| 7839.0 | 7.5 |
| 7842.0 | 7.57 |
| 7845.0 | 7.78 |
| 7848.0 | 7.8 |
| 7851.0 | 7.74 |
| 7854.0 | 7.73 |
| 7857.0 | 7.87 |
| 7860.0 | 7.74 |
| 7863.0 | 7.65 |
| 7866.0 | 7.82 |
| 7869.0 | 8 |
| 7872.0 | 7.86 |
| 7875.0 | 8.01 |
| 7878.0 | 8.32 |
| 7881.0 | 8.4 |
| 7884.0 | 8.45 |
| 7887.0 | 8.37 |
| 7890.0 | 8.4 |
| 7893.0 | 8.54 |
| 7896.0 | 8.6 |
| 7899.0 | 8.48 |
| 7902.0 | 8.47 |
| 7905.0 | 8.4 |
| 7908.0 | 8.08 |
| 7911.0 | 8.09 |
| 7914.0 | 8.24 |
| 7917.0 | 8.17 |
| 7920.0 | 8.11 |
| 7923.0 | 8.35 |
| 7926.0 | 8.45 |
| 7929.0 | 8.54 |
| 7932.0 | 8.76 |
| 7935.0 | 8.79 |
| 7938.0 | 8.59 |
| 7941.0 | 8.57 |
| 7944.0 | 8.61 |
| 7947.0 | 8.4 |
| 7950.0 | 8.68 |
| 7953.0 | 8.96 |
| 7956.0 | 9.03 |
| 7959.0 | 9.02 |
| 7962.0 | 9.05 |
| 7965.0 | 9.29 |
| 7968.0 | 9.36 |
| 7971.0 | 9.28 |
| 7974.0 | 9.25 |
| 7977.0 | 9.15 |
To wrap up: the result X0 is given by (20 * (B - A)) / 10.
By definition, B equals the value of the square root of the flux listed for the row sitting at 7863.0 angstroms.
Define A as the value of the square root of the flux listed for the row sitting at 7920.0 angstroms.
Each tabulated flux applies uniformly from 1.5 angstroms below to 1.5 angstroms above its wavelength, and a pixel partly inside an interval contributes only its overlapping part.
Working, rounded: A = 2.85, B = 2.77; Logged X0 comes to -0.2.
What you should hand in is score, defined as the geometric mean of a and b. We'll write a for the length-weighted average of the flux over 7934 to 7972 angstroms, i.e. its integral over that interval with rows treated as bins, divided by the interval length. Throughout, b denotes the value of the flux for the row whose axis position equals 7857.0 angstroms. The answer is 8.4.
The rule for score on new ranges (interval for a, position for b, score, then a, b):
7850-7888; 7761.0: 7.4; 8.0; 6.82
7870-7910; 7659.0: 8.2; 8.3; 8.09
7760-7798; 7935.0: 7.9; 7.1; 8.79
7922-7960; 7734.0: 8.2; 8.7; 7.8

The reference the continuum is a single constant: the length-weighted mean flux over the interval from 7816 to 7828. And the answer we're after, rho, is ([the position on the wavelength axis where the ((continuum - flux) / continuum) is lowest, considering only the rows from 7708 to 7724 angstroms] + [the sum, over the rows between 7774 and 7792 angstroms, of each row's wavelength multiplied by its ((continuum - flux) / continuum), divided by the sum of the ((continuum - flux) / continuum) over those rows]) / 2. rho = 7753.3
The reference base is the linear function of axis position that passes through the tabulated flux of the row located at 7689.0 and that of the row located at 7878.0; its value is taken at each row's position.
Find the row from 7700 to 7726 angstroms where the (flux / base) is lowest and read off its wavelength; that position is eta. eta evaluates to 7701.0 angstroms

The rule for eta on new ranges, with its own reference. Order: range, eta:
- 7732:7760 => 7752.0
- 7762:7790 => 7785.0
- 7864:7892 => 7866.0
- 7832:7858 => 7833.0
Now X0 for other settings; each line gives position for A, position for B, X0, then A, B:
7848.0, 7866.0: 0.0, 2.79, 2.80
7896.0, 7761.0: -0.6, 2.93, 2.61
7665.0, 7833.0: 0.9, 2.27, 2.69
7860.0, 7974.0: 0.5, 2.78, 3.04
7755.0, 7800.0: 0.3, 2.58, 2.72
